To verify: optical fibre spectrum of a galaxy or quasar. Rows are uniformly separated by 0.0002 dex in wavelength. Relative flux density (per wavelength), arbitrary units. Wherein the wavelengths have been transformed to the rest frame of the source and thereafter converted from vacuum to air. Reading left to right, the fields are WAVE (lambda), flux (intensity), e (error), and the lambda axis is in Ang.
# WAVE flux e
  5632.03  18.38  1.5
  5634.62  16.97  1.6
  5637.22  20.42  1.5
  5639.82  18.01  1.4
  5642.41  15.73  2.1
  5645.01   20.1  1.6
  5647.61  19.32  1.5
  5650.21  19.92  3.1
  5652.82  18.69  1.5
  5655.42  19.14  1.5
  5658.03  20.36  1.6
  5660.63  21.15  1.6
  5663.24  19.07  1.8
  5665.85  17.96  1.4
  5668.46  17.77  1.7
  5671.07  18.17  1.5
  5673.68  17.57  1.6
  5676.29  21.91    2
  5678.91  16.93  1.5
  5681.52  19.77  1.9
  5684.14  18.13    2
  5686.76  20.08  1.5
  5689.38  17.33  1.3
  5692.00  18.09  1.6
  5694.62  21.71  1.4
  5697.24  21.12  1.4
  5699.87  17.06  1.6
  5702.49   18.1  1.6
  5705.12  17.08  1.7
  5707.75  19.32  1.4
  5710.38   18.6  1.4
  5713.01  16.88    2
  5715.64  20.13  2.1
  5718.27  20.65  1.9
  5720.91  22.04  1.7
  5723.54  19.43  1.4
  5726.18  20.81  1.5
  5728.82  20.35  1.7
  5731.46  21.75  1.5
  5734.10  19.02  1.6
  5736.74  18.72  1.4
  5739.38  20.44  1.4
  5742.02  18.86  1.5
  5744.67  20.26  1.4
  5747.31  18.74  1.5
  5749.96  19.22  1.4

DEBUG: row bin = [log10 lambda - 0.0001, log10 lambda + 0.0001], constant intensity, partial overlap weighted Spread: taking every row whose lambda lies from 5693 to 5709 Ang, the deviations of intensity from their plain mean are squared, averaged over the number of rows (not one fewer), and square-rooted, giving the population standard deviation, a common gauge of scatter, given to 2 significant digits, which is 1.8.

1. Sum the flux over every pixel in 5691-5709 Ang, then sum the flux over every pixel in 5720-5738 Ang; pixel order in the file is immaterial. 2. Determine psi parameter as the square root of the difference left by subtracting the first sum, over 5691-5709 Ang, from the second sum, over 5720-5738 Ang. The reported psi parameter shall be 3.1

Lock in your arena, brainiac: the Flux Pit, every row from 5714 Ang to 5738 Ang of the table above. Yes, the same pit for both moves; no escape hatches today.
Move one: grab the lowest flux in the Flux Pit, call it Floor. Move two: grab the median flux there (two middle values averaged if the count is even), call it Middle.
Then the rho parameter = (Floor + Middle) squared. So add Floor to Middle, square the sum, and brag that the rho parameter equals 1526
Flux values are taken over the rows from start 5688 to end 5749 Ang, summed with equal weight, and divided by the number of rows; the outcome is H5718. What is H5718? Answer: 19.41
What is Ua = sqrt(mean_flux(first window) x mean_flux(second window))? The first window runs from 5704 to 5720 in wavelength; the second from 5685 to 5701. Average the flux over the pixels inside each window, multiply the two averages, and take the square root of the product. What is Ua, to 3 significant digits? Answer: 19.0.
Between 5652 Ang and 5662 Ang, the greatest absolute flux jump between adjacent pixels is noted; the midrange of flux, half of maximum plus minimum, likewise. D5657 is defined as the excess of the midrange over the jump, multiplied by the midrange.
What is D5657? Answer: 373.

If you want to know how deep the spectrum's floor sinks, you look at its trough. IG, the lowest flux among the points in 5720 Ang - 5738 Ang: 18.72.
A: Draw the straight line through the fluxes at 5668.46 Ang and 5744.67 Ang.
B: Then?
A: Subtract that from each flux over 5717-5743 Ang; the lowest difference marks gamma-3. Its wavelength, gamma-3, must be 5742.02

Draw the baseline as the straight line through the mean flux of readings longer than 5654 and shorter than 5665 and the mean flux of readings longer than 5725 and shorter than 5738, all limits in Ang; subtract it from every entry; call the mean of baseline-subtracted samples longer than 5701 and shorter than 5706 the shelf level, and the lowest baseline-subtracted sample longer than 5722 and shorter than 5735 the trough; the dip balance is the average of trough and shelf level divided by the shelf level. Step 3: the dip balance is 0.7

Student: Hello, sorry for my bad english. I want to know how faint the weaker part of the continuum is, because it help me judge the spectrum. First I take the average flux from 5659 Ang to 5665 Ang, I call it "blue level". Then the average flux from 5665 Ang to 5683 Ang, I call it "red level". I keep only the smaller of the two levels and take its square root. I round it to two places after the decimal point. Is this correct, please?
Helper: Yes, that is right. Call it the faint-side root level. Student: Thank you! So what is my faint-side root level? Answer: 4.31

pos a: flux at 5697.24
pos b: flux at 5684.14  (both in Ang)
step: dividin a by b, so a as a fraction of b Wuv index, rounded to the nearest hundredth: 1.16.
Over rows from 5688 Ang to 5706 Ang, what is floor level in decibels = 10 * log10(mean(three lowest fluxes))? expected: 12.3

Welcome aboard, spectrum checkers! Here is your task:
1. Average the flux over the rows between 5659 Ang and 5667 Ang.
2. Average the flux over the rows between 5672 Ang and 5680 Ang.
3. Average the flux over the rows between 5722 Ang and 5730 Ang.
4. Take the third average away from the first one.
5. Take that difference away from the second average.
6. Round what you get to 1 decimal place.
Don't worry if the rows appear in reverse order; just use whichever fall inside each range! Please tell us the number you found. 19.6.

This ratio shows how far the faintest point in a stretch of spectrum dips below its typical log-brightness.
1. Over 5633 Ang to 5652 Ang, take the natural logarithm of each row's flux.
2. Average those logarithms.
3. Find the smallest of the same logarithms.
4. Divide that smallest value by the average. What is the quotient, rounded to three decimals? 0.943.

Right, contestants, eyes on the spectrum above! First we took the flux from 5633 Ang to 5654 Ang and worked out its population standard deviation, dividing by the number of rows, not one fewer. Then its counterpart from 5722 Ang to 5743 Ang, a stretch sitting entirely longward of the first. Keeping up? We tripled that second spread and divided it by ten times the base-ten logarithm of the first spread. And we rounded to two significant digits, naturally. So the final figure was 1.6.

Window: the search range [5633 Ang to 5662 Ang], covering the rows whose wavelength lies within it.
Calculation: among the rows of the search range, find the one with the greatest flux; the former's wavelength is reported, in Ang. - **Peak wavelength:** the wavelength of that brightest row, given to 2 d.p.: 5660.63 Ang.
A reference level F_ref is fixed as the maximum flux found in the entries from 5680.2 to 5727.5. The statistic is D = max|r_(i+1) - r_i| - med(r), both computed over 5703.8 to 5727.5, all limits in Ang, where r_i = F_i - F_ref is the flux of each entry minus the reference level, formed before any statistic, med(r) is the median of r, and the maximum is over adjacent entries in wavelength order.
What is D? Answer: 5.9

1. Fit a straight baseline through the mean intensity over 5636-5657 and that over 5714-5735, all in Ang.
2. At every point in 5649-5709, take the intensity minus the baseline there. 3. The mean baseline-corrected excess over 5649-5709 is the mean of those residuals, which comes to -0.6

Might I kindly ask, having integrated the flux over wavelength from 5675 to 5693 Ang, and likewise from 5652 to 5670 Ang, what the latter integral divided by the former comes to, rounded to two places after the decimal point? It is 1.01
